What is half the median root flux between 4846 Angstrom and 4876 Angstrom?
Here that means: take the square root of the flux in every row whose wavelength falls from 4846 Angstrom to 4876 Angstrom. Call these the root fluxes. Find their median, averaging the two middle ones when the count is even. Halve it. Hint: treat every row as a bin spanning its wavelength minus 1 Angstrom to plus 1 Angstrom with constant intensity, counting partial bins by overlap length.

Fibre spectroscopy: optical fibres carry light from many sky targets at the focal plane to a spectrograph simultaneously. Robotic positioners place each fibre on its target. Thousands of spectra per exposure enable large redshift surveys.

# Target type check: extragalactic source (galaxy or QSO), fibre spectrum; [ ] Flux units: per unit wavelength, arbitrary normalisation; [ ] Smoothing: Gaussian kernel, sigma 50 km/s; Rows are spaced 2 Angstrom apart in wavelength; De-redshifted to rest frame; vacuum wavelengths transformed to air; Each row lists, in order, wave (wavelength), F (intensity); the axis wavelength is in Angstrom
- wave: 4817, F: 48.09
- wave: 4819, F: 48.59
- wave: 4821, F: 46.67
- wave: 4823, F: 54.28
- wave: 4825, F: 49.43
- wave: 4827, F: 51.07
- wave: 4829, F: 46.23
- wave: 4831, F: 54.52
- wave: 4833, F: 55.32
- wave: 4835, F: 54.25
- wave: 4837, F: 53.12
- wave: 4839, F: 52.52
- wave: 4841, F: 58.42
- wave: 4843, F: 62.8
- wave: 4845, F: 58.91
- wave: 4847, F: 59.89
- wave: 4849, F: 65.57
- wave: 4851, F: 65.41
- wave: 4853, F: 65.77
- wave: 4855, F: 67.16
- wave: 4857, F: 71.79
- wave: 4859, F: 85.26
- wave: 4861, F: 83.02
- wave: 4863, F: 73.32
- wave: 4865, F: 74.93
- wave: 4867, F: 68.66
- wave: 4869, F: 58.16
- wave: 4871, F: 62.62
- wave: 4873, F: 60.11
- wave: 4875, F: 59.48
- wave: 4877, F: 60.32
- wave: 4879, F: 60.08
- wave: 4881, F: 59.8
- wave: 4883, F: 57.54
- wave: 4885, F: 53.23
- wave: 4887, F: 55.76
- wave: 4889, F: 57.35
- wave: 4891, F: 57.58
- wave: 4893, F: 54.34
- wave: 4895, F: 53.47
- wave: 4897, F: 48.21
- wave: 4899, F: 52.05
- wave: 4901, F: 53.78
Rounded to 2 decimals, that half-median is 4.05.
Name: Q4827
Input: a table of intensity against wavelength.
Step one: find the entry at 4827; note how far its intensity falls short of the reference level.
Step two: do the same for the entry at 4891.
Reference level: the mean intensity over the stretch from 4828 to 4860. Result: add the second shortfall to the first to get 13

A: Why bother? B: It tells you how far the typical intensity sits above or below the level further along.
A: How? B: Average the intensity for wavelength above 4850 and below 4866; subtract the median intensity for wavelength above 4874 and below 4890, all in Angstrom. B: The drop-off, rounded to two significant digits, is 15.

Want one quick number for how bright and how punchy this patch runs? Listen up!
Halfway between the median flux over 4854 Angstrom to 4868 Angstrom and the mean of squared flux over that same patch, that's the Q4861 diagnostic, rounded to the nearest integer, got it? 2860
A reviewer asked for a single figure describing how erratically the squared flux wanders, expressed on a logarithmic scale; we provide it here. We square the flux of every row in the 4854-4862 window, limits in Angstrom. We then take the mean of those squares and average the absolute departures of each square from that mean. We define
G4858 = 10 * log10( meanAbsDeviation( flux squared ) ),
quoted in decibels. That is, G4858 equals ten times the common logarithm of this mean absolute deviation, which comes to 31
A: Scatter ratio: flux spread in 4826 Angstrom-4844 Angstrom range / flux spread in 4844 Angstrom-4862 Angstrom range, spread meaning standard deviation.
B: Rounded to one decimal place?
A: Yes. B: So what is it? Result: 0.5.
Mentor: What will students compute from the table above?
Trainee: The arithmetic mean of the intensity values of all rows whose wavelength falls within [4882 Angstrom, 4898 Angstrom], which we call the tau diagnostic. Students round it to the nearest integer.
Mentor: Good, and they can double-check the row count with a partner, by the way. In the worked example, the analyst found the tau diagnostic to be 55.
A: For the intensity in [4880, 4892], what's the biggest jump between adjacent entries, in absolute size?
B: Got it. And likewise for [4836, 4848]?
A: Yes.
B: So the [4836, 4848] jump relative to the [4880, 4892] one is 1.4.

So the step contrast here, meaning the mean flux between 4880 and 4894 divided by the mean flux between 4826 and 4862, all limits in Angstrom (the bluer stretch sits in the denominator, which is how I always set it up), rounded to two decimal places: 0.92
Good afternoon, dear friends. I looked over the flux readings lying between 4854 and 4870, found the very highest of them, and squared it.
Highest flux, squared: 7269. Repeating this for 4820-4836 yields 3060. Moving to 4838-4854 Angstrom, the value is 4326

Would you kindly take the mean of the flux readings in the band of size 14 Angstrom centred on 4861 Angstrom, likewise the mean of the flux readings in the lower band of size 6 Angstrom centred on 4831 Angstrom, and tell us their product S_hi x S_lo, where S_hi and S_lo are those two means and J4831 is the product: 3895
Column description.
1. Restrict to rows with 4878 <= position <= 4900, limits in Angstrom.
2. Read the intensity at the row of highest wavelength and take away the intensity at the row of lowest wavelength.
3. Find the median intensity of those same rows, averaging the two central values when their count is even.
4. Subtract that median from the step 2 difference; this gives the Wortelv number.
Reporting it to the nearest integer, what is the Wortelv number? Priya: -64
